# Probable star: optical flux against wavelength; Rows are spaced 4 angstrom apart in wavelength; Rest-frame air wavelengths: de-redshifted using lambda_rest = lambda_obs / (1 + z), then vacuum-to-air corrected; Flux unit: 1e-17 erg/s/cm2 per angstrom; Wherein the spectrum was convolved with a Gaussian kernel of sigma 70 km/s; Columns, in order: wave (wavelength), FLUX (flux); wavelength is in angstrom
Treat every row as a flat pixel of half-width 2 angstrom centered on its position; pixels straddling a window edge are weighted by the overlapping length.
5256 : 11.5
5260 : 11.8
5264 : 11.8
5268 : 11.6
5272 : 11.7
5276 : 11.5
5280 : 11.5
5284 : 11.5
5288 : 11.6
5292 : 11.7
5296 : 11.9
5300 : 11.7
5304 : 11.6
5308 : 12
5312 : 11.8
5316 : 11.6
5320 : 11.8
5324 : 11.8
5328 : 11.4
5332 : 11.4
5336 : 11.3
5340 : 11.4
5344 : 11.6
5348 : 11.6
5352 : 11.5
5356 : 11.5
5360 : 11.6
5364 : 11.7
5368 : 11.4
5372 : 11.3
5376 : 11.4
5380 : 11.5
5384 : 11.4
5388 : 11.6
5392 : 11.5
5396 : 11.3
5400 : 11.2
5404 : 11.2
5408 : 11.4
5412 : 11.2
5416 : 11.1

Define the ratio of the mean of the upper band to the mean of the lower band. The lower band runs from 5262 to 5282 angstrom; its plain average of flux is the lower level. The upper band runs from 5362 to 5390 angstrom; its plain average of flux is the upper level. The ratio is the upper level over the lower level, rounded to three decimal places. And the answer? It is 0.987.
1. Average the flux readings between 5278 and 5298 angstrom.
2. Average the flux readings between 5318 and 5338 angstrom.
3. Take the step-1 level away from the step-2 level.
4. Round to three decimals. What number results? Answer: -0.100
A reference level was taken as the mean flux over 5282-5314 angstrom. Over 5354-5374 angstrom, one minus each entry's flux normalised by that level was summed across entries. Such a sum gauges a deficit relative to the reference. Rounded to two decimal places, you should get 0.10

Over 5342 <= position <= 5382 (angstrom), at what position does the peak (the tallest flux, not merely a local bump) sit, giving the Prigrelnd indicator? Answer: 5364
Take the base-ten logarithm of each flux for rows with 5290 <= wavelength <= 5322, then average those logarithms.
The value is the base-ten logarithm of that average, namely 0.0296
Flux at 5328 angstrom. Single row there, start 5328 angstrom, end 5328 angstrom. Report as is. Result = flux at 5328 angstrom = 11.4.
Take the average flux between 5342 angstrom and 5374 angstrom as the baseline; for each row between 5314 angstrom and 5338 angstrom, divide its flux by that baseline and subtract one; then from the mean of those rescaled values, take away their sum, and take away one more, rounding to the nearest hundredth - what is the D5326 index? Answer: -1.01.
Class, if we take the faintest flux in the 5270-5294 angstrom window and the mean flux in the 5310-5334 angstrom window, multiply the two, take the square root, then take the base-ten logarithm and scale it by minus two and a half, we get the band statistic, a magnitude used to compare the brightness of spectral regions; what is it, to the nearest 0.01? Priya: -2.66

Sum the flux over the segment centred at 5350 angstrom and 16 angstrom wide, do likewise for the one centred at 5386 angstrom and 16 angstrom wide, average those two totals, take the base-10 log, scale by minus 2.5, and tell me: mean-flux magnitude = -4.159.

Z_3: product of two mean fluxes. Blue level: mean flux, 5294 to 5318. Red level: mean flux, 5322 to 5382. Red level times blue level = 135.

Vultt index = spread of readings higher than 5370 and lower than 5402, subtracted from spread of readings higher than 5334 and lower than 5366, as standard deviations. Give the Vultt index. -0.003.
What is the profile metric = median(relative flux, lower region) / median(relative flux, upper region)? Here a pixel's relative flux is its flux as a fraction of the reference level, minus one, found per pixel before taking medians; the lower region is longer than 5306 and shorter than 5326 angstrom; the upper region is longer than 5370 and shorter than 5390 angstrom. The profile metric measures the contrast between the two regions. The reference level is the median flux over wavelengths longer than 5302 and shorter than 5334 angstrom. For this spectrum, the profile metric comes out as -0.33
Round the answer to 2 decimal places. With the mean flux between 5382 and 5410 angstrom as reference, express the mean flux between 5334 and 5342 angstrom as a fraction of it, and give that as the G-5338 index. 1.00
